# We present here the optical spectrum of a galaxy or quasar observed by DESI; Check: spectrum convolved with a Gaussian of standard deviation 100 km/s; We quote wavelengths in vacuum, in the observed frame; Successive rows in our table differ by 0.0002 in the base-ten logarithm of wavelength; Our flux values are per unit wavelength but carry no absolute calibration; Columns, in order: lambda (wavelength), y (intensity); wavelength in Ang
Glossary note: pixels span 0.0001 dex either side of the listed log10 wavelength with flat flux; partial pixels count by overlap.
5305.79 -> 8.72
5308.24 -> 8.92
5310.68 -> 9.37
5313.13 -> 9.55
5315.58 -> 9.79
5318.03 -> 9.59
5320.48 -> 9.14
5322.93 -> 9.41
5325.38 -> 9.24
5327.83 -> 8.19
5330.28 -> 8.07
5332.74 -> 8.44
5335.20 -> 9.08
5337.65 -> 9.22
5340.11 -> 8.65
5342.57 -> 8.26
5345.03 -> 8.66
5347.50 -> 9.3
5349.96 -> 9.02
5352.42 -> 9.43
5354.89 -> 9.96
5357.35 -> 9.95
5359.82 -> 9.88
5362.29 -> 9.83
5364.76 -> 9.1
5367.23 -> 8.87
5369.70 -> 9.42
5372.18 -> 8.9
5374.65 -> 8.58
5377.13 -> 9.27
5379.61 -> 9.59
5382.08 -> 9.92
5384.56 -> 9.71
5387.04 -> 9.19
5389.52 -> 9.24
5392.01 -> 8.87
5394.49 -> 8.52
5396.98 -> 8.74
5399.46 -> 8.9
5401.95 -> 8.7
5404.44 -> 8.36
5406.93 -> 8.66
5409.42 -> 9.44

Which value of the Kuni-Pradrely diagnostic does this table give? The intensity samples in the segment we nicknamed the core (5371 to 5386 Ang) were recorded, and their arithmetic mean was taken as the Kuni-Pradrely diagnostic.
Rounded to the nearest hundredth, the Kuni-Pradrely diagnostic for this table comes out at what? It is 9.33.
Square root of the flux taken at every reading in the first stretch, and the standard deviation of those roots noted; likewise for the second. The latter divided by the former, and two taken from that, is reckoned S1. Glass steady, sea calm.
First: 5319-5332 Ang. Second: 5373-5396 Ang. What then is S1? -1.2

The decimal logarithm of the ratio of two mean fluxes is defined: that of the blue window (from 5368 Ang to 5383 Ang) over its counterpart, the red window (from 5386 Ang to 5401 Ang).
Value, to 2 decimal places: 0.02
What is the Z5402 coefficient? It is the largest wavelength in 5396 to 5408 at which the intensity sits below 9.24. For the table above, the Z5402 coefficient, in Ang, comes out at 5406.93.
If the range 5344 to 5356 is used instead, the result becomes 5349.96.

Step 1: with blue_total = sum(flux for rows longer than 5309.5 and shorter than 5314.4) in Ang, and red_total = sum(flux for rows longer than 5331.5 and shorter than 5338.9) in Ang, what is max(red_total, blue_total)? 27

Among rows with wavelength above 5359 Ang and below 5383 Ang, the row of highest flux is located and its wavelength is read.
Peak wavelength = 5382.08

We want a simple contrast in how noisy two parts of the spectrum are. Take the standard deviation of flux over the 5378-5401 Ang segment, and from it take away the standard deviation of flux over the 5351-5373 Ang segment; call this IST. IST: 0.03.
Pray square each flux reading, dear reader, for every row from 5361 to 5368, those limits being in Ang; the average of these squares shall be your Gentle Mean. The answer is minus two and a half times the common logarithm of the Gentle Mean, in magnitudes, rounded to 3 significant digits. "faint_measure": -4.84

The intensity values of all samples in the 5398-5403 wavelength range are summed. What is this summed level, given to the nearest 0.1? 17.6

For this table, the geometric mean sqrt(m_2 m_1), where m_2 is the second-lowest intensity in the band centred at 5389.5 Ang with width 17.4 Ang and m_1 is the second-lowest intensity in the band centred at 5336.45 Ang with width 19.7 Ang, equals 8.46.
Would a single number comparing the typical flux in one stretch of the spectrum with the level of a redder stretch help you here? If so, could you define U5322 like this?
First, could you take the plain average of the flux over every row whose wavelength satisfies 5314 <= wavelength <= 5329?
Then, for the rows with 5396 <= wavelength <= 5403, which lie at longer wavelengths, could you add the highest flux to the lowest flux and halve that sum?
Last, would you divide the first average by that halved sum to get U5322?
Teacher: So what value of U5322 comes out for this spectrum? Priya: 1.05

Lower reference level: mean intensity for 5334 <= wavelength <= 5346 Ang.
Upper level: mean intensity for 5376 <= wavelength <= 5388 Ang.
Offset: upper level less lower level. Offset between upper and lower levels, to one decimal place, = 0.8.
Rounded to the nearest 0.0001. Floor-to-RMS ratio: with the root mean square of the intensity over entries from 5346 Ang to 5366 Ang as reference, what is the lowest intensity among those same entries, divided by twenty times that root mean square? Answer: 0.0471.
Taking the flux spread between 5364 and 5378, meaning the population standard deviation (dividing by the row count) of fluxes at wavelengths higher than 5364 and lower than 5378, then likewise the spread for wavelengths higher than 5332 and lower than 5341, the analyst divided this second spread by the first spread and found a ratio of 1.14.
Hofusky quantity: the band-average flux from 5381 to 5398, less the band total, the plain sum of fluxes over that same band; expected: -55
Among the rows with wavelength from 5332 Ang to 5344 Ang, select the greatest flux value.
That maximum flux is 9.22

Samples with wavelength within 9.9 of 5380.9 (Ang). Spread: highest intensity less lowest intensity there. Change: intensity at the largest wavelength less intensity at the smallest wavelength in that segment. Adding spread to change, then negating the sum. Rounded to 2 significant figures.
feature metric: -1.7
